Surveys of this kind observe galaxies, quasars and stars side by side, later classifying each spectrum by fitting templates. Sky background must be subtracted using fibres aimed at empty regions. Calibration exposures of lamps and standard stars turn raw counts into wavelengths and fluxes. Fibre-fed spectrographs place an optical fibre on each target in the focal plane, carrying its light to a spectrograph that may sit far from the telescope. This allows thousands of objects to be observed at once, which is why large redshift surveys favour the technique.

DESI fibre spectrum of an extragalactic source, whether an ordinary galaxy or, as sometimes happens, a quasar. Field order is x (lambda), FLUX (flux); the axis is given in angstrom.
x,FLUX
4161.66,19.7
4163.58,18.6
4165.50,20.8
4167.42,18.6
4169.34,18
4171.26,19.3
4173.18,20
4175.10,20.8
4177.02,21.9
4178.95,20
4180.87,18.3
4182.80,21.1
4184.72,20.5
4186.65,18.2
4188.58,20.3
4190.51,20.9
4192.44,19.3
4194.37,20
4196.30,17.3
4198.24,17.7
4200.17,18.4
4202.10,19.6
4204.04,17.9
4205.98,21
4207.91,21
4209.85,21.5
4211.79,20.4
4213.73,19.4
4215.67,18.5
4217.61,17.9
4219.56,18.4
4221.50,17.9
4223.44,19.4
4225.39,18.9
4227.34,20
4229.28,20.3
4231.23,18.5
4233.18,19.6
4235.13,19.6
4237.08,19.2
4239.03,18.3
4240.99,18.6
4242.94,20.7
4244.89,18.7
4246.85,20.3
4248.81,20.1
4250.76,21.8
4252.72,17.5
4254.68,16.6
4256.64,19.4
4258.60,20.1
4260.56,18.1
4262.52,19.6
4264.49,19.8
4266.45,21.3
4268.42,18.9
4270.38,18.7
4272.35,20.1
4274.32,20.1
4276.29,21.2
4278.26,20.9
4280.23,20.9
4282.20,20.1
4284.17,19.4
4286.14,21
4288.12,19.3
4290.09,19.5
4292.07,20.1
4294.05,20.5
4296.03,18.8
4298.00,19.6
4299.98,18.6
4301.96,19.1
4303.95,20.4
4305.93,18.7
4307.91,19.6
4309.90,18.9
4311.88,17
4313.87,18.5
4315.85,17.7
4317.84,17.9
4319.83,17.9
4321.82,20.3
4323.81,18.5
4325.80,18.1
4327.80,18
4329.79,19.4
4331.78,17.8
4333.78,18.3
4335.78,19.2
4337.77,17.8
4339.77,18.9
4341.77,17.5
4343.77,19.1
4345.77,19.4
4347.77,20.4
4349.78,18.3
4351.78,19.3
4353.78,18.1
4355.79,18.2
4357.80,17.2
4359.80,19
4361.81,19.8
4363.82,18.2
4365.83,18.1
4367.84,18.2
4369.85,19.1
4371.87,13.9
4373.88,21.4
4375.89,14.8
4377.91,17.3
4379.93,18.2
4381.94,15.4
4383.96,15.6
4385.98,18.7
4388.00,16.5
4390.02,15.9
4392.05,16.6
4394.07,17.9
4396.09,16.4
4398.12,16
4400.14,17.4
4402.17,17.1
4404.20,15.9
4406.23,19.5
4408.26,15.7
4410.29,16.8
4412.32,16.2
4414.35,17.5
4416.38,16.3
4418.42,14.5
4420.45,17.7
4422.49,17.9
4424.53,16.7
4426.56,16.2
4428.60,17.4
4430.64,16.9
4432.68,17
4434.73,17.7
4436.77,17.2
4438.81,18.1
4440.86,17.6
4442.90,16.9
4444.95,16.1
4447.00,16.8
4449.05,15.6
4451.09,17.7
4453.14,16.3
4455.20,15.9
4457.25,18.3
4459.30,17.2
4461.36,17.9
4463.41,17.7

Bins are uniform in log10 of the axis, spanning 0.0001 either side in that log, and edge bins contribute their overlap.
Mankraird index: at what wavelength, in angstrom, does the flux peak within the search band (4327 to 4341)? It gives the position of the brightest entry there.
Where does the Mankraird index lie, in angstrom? 4329.79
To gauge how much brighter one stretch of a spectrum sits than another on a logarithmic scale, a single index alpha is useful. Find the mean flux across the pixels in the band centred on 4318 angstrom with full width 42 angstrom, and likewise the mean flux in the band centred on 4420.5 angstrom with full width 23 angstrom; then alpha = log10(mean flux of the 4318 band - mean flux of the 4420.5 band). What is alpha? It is 0.28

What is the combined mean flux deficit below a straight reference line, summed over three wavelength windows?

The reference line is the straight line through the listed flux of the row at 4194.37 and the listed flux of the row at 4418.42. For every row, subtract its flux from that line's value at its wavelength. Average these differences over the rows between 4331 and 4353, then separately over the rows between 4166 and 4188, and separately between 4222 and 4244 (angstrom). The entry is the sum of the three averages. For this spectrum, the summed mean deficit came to -1.9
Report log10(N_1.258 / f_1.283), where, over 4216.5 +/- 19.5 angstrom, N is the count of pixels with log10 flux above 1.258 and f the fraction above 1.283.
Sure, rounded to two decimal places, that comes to 1.46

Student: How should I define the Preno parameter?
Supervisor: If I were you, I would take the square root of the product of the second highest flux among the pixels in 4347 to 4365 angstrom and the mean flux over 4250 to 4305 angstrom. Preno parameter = 19.7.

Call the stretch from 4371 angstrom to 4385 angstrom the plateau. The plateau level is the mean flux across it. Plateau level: 16.7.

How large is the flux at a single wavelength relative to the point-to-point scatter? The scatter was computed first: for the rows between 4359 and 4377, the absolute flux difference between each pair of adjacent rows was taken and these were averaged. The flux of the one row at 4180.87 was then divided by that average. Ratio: 6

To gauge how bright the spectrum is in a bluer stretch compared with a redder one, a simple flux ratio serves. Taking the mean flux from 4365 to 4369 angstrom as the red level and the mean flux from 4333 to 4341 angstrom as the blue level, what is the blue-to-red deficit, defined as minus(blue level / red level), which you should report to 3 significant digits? -1.02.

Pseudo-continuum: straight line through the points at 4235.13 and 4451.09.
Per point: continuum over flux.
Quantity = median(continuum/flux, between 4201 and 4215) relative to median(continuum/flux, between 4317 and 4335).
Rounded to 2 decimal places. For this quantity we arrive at 0.93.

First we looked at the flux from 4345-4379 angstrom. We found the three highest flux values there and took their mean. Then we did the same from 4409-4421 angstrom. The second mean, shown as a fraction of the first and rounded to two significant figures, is 0.84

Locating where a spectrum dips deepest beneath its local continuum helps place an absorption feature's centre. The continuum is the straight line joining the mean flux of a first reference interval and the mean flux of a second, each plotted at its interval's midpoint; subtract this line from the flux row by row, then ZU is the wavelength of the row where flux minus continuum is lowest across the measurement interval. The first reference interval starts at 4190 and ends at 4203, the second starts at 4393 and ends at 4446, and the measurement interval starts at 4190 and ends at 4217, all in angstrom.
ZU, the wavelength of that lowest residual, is 4196.30 angstrom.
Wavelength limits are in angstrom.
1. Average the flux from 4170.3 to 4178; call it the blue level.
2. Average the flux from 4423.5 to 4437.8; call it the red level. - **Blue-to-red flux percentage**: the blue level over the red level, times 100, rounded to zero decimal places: 120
